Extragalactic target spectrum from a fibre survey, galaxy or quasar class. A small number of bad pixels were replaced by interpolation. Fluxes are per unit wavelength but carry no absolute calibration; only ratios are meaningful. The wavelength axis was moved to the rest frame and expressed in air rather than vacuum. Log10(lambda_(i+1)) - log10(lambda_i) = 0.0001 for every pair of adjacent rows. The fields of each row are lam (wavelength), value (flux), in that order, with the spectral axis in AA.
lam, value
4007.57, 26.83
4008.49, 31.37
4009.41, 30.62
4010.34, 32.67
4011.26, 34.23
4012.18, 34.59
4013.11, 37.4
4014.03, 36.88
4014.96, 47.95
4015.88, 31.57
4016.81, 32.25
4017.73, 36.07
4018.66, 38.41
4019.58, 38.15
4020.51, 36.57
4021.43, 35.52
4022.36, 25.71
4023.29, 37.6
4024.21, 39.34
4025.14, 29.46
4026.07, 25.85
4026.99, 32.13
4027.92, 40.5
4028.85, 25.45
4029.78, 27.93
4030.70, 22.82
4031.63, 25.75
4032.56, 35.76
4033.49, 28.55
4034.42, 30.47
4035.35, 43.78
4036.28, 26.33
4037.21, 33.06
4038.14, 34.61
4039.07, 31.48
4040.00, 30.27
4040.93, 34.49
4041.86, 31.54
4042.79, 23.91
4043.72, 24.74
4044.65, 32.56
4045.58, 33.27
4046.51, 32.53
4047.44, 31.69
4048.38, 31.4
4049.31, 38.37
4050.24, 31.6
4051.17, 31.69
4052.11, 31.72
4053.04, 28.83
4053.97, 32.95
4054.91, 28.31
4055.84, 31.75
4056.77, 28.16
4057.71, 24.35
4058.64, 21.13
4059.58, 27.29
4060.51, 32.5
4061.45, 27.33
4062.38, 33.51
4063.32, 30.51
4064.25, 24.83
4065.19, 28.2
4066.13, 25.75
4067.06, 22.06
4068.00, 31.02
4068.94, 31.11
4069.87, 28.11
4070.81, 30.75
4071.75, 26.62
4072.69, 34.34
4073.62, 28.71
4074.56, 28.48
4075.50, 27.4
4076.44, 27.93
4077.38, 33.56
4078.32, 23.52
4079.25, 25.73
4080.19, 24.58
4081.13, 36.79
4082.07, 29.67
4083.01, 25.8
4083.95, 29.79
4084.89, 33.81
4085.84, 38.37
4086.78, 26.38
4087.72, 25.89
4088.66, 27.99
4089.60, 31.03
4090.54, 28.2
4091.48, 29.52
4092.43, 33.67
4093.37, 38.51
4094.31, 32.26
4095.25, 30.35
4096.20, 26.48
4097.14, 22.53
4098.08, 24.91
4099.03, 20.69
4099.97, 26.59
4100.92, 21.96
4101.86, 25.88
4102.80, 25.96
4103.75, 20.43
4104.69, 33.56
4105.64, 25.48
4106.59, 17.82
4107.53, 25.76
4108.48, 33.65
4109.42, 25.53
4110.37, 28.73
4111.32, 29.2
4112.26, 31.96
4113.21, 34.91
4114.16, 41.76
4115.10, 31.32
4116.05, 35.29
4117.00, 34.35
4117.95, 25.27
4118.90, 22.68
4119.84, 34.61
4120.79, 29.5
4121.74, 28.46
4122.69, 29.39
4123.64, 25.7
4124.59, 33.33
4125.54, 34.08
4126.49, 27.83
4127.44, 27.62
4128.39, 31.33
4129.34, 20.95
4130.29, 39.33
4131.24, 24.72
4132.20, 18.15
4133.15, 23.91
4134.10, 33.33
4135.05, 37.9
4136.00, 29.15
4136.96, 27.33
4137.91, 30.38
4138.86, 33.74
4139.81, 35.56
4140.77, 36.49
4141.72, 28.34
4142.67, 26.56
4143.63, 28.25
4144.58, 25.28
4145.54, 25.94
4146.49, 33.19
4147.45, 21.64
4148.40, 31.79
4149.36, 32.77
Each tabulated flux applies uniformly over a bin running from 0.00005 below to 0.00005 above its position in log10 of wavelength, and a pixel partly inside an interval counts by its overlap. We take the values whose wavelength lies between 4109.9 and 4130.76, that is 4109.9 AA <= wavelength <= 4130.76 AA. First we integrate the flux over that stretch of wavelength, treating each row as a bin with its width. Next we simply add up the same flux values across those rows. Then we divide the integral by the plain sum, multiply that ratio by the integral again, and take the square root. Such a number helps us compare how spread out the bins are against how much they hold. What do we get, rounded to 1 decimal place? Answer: 24.7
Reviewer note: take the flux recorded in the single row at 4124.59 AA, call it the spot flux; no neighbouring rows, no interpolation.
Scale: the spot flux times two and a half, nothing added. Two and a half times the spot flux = 83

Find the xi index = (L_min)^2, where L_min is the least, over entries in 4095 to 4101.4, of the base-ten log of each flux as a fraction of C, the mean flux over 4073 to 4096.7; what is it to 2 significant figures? 0.025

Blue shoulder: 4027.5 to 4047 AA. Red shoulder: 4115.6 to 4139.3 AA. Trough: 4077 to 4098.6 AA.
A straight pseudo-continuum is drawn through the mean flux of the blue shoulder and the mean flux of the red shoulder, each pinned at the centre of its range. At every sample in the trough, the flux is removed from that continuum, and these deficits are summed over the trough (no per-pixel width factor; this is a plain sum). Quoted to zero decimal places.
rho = 14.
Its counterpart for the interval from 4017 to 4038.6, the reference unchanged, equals -35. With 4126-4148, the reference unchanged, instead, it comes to 9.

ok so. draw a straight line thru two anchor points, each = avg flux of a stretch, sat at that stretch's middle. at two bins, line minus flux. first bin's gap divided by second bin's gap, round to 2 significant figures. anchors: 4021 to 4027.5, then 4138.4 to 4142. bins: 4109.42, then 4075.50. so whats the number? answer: 1.4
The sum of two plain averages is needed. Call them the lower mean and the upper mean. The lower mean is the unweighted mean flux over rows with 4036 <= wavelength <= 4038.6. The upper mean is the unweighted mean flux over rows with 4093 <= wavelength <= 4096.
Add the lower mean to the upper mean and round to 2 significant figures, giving 65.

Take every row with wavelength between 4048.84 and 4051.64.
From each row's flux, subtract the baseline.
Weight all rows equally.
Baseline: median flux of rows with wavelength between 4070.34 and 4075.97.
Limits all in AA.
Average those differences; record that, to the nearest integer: 5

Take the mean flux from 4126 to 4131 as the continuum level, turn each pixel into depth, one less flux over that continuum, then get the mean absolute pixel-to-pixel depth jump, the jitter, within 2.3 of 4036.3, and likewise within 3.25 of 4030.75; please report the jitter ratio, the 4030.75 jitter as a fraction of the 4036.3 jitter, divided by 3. 0.24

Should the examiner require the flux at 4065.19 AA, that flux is 28.2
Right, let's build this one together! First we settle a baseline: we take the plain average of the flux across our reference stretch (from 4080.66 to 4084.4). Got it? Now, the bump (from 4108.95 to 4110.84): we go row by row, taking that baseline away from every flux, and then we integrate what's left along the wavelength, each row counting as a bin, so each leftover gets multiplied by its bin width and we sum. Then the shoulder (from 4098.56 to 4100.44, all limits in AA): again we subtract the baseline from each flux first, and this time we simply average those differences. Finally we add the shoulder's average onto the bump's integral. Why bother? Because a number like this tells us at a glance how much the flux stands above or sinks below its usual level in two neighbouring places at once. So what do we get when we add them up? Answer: -13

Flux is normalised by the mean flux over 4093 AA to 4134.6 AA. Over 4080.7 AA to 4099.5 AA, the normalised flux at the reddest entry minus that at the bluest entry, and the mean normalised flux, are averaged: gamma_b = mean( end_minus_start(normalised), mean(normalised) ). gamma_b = 0.24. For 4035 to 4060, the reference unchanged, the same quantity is 0.25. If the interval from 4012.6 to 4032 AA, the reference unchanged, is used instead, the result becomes 0.38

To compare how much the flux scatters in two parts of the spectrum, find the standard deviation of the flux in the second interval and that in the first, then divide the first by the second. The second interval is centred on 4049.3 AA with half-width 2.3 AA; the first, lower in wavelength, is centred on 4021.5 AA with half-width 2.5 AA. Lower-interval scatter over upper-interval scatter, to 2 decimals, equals 1.69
